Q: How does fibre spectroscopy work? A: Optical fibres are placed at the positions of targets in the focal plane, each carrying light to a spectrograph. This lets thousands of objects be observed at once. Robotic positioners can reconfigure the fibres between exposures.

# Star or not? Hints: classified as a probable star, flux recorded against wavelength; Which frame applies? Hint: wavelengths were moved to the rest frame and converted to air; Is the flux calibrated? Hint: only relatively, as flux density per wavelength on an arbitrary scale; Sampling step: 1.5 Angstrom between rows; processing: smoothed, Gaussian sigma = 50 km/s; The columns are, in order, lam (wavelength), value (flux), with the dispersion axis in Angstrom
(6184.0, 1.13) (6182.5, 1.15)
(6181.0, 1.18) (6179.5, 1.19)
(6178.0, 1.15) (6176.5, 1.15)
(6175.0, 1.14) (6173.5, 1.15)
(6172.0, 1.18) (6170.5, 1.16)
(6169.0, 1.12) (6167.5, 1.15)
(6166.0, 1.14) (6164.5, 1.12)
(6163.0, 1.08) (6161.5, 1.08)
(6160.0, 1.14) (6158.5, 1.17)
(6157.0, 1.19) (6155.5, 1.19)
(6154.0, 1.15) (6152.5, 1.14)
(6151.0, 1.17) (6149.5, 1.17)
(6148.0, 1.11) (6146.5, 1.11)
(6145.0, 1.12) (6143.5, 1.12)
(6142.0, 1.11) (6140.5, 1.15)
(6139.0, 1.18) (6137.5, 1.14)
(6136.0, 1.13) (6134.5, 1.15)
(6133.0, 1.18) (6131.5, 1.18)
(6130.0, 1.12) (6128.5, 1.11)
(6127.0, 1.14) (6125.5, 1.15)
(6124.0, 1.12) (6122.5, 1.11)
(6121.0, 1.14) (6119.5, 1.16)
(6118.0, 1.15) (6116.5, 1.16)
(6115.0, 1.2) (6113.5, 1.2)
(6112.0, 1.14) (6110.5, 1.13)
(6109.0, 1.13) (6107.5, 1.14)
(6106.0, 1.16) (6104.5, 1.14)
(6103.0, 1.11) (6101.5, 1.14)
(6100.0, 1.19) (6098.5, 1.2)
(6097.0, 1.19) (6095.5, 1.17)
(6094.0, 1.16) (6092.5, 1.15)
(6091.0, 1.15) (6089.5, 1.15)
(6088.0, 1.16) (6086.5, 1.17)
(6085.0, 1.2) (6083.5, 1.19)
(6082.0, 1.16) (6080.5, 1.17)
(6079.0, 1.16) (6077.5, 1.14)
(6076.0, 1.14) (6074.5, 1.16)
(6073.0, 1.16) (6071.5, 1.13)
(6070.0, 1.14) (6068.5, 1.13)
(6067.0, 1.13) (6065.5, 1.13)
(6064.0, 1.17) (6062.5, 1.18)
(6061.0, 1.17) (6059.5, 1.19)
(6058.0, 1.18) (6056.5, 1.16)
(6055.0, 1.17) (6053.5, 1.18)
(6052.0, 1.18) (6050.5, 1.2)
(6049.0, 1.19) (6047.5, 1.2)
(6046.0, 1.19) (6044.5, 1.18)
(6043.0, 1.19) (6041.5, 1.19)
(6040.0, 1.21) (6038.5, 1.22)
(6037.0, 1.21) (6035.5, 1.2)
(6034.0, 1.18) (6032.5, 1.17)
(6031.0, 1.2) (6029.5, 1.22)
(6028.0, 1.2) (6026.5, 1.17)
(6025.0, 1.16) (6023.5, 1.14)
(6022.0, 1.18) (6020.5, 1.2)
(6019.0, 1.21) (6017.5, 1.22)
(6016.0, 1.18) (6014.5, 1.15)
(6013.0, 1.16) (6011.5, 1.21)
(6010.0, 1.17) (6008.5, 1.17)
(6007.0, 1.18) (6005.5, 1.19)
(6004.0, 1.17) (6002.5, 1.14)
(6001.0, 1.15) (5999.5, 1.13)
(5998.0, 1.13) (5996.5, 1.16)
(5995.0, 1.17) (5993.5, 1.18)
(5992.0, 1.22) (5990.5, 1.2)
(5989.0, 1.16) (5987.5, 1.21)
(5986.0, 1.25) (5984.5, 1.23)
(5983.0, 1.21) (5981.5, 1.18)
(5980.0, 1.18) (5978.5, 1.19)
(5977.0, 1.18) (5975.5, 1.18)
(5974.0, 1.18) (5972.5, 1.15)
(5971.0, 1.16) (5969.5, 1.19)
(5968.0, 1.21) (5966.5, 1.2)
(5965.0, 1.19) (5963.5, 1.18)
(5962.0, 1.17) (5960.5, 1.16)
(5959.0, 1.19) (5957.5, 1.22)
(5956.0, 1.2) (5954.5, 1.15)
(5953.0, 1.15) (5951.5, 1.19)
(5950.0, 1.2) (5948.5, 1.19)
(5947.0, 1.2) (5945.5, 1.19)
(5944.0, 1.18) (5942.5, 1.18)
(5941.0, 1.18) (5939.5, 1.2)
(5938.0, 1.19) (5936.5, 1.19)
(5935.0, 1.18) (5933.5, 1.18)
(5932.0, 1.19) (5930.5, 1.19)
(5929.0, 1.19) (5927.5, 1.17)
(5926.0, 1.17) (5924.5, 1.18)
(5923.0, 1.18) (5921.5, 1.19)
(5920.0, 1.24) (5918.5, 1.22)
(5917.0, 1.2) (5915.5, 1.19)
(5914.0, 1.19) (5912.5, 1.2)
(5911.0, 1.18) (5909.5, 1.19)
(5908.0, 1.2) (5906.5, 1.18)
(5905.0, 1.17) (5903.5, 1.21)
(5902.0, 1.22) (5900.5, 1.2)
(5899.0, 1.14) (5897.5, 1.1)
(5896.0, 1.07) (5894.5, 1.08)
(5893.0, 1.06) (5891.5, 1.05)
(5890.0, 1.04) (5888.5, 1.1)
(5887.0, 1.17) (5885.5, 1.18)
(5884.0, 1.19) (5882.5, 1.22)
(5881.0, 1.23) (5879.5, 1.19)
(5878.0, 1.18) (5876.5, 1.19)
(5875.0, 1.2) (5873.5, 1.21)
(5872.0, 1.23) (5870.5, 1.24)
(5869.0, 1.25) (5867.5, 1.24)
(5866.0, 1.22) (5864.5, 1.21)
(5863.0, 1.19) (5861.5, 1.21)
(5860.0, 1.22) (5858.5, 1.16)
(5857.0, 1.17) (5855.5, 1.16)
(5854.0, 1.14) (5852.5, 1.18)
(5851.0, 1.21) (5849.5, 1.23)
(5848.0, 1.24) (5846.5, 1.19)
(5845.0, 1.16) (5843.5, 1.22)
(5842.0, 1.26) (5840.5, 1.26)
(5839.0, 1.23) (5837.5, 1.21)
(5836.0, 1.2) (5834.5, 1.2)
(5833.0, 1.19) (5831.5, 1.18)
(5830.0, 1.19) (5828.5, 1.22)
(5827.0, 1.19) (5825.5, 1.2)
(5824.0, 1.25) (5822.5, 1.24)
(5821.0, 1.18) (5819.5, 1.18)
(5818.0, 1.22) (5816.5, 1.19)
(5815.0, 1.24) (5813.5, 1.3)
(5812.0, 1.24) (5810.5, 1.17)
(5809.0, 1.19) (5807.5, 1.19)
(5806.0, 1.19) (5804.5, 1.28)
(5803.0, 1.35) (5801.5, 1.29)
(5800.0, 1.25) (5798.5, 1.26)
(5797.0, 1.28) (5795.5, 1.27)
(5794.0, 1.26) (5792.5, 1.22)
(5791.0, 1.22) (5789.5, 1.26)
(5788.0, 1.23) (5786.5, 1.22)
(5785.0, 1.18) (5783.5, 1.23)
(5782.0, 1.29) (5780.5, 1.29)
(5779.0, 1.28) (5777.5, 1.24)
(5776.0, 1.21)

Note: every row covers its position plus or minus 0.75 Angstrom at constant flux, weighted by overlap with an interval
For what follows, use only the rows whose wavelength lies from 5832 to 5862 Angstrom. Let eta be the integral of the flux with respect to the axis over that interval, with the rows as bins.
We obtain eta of 36.1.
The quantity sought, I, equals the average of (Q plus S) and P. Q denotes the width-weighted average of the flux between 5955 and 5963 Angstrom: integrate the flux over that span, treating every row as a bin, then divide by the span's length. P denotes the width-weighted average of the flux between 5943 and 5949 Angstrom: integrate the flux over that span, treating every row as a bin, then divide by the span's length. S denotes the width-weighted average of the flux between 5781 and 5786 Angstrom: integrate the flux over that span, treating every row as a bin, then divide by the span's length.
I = 1.81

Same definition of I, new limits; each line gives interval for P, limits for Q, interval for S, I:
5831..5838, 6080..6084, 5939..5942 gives 1.78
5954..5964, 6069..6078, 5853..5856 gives 1.74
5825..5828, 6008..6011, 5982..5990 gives 1.79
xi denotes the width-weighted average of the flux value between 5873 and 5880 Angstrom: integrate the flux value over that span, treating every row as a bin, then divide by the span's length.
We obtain 1.19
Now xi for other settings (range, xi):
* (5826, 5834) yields 1.19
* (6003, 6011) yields 1.18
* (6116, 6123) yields 1.14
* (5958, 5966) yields 1.18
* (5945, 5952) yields 1.19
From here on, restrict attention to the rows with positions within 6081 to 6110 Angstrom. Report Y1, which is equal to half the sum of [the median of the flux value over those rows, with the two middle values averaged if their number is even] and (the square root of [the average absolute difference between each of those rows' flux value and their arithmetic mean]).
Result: 0.649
